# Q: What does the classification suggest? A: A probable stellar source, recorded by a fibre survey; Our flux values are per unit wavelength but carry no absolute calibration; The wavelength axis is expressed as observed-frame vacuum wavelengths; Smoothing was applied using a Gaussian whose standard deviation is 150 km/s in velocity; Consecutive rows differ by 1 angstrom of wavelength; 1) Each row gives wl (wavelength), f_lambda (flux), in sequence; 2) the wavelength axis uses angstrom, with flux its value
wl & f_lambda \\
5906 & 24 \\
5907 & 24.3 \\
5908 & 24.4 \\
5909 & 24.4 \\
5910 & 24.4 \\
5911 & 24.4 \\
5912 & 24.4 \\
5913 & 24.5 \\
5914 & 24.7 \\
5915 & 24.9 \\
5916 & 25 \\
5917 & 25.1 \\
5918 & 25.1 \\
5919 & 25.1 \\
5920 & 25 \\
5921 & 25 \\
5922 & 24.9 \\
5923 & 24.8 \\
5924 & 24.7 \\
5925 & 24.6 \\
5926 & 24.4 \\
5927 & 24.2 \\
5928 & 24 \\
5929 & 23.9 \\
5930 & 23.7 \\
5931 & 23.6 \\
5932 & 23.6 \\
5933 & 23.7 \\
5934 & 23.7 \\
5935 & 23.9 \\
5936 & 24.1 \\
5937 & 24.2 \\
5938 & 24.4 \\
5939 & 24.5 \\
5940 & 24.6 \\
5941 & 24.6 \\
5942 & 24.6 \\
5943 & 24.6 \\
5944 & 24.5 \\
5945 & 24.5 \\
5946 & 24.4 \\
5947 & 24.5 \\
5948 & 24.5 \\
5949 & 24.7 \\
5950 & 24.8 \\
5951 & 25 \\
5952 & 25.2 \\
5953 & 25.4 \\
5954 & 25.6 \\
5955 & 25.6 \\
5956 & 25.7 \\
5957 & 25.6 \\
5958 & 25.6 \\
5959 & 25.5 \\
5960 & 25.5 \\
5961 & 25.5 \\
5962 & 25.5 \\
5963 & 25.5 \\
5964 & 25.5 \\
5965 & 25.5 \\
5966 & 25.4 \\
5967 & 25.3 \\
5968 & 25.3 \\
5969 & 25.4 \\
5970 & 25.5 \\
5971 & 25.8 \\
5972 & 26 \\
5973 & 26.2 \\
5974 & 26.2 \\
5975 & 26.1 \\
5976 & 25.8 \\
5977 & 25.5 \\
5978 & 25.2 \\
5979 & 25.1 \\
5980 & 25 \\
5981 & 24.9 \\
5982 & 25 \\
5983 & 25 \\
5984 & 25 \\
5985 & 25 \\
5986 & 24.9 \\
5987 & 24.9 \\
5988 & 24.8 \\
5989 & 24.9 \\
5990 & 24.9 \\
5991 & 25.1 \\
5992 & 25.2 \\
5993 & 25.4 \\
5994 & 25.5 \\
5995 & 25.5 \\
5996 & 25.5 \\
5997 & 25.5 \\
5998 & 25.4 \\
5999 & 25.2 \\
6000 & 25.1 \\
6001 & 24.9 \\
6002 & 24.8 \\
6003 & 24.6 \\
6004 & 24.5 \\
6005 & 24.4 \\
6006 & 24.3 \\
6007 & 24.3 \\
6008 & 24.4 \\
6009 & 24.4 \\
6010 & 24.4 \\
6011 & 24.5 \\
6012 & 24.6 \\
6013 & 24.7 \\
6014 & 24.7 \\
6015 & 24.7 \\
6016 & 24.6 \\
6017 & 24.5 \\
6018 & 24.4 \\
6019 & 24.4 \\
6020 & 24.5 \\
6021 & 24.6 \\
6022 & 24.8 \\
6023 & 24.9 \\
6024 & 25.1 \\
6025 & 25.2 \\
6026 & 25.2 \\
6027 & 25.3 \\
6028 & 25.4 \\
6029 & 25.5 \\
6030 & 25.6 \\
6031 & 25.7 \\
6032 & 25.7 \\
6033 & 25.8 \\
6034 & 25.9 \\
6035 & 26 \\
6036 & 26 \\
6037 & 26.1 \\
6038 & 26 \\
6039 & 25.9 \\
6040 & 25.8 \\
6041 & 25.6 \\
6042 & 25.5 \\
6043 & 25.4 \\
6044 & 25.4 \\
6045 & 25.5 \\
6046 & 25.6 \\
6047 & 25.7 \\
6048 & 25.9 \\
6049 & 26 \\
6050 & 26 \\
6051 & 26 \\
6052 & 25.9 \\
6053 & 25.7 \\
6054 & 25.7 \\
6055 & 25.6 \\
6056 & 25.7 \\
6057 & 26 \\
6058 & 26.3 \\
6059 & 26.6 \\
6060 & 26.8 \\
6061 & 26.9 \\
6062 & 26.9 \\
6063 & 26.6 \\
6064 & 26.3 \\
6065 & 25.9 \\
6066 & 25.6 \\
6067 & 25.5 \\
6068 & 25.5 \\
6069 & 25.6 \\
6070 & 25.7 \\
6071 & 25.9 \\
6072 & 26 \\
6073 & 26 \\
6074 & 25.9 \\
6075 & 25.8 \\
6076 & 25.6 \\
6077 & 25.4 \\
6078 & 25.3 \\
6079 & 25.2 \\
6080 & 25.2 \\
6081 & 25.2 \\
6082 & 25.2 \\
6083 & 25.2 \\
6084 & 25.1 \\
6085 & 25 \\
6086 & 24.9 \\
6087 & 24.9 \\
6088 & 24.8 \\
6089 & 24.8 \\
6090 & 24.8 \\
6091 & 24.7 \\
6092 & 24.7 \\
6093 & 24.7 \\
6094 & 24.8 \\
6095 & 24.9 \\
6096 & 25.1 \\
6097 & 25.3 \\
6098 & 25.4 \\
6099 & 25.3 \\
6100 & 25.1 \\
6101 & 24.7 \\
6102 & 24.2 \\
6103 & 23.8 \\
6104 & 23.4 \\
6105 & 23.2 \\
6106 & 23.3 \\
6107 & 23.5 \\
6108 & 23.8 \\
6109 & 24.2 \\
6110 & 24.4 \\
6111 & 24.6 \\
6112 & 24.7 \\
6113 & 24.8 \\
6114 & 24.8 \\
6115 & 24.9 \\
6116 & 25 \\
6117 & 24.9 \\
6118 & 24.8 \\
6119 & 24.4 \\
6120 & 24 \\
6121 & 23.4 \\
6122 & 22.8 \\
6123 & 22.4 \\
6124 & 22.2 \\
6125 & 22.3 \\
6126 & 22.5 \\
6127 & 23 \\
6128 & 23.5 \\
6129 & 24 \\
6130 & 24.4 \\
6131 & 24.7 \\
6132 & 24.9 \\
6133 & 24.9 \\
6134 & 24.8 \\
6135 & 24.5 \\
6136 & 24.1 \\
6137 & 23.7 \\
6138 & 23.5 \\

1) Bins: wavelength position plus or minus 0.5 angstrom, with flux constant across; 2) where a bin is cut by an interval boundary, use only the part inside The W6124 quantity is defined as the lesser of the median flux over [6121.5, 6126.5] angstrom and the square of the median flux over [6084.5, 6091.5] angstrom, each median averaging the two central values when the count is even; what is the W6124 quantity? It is 22.4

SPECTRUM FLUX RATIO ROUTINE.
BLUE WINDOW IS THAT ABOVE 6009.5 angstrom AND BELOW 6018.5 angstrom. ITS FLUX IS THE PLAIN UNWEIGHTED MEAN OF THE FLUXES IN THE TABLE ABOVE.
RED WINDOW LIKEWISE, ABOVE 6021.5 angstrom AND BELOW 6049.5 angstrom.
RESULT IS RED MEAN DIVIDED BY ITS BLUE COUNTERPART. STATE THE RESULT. 1.04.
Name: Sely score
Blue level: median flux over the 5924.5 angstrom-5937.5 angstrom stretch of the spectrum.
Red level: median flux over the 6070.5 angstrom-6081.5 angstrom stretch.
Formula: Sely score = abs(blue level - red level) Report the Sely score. 1.7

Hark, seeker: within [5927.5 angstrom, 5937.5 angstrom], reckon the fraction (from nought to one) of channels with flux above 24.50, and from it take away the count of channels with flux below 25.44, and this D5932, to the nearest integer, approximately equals -10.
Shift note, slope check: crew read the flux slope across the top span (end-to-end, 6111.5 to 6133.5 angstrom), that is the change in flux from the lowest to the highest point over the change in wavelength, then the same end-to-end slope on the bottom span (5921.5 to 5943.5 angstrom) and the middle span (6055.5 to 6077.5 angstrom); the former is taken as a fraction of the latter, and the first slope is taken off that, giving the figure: 0.99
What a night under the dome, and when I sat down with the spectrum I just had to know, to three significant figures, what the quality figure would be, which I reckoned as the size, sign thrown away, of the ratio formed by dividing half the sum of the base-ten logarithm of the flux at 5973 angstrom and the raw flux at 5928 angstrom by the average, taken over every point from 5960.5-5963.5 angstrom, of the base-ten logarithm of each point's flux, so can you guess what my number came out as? 9.04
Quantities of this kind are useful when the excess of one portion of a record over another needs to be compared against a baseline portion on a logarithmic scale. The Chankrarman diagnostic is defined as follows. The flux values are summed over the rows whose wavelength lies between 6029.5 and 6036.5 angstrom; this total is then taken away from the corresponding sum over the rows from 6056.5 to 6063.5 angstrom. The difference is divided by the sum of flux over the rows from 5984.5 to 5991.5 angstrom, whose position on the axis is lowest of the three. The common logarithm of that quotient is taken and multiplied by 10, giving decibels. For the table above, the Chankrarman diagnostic -15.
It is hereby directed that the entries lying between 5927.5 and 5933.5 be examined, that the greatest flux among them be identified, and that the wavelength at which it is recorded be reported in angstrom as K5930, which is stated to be 5928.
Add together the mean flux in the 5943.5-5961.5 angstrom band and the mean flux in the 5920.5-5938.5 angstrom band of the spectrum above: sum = 49.3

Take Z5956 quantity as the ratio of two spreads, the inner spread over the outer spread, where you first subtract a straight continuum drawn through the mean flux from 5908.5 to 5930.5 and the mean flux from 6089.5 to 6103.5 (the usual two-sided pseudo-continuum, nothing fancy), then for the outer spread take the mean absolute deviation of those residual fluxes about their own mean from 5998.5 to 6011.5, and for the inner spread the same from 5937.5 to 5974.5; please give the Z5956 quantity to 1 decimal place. 1.8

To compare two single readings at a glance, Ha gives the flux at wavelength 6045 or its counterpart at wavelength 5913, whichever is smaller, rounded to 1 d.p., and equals 24.5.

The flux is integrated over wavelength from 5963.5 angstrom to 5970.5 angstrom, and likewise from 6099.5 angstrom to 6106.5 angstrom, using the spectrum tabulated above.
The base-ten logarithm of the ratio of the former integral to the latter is 0.026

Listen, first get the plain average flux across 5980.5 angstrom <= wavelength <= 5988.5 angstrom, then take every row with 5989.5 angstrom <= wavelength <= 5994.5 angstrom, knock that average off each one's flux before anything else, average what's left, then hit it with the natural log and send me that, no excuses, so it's -1.26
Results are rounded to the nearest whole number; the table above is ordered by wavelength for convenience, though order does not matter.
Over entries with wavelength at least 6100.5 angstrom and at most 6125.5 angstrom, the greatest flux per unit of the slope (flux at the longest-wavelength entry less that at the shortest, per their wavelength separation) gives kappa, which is -250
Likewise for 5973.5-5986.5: -242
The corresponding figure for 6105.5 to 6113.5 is 116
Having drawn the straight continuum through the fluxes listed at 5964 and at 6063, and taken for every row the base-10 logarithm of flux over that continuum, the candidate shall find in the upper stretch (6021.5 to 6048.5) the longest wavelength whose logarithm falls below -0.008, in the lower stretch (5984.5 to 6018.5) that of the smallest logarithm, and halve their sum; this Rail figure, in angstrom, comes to 6033.0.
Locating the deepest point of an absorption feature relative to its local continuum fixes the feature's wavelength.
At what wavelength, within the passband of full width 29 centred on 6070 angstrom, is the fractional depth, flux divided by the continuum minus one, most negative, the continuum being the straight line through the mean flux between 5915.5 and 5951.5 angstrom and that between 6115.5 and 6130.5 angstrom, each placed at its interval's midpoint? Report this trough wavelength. 6084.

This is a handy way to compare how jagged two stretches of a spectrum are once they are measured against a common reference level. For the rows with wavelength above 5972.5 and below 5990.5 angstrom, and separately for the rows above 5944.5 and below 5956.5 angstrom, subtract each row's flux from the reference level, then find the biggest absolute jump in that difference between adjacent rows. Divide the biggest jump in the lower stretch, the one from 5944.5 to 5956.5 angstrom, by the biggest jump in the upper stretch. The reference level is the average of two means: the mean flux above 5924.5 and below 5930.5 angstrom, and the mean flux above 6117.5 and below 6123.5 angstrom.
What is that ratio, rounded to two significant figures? 0.67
